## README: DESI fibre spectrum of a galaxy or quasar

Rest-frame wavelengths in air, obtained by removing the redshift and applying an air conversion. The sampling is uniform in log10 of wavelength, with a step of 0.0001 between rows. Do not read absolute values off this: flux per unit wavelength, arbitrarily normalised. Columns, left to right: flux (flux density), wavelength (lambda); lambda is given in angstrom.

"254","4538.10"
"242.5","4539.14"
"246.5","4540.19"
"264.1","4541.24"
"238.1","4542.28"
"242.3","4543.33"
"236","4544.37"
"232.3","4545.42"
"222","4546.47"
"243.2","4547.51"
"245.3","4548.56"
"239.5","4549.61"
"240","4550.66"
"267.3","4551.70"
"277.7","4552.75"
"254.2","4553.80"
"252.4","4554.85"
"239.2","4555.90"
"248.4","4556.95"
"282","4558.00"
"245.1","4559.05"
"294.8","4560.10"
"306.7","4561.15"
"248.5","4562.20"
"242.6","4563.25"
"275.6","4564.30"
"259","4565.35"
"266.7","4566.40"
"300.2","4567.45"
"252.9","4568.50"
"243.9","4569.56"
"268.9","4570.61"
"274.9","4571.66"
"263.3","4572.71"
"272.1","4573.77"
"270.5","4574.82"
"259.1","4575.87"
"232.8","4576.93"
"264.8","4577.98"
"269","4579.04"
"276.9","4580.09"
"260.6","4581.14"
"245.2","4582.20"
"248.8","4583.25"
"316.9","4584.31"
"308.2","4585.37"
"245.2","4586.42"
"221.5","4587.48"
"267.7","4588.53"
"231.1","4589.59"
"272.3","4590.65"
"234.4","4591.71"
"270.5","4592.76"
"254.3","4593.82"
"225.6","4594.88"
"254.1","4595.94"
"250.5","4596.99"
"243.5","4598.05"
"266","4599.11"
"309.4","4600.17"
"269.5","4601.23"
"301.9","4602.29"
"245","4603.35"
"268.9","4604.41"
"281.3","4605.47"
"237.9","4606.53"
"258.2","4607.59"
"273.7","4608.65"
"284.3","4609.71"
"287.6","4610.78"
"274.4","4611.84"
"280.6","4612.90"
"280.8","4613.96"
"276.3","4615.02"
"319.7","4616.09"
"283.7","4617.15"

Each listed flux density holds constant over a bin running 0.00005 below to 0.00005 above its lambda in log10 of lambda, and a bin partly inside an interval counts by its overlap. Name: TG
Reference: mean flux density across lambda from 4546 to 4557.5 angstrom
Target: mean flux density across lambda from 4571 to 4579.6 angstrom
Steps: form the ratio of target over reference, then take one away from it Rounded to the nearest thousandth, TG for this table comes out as 0.061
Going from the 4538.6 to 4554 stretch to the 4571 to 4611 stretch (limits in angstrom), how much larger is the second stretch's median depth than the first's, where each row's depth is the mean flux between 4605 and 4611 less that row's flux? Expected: -23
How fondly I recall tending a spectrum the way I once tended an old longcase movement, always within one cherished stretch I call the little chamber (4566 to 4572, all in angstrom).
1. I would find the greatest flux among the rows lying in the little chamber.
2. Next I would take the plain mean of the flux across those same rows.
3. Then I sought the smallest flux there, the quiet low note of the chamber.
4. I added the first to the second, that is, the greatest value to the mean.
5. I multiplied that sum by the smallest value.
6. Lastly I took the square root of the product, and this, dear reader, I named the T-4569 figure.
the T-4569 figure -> 372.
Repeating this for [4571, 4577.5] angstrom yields 354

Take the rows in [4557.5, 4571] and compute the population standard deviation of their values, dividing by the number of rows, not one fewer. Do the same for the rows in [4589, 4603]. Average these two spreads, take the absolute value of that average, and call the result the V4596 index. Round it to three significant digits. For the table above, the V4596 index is 22.9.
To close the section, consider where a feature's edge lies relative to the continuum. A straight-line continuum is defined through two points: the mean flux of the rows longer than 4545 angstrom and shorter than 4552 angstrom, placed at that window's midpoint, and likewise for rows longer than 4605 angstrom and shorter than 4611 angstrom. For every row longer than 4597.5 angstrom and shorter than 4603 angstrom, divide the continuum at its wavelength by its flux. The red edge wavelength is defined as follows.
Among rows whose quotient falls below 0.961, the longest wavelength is 4602.29 angstrom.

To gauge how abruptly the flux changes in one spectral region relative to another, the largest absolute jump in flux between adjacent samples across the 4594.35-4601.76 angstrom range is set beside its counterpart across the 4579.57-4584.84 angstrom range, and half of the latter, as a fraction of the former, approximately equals 0.78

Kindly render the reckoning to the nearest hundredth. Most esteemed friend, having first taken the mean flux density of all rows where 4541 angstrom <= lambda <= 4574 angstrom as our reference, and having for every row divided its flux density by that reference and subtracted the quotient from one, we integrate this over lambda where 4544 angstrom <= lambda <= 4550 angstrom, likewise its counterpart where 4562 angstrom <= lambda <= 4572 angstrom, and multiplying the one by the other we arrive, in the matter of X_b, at -0.12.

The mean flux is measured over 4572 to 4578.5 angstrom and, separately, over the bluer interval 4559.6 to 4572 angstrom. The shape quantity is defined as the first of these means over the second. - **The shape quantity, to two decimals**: 0.97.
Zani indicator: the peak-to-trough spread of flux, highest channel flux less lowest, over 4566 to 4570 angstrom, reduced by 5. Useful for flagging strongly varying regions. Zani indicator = 51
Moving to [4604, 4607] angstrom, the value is 38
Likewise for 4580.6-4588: 90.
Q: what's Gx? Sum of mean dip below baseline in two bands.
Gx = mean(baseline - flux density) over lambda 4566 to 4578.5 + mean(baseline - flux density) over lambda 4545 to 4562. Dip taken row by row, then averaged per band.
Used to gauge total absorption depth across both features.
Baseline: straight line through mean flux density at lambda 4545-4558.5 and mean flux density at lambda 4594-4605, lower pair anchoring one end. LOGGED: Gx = -14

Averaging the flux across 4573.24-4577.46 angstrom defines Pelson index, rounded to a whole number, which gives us 259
